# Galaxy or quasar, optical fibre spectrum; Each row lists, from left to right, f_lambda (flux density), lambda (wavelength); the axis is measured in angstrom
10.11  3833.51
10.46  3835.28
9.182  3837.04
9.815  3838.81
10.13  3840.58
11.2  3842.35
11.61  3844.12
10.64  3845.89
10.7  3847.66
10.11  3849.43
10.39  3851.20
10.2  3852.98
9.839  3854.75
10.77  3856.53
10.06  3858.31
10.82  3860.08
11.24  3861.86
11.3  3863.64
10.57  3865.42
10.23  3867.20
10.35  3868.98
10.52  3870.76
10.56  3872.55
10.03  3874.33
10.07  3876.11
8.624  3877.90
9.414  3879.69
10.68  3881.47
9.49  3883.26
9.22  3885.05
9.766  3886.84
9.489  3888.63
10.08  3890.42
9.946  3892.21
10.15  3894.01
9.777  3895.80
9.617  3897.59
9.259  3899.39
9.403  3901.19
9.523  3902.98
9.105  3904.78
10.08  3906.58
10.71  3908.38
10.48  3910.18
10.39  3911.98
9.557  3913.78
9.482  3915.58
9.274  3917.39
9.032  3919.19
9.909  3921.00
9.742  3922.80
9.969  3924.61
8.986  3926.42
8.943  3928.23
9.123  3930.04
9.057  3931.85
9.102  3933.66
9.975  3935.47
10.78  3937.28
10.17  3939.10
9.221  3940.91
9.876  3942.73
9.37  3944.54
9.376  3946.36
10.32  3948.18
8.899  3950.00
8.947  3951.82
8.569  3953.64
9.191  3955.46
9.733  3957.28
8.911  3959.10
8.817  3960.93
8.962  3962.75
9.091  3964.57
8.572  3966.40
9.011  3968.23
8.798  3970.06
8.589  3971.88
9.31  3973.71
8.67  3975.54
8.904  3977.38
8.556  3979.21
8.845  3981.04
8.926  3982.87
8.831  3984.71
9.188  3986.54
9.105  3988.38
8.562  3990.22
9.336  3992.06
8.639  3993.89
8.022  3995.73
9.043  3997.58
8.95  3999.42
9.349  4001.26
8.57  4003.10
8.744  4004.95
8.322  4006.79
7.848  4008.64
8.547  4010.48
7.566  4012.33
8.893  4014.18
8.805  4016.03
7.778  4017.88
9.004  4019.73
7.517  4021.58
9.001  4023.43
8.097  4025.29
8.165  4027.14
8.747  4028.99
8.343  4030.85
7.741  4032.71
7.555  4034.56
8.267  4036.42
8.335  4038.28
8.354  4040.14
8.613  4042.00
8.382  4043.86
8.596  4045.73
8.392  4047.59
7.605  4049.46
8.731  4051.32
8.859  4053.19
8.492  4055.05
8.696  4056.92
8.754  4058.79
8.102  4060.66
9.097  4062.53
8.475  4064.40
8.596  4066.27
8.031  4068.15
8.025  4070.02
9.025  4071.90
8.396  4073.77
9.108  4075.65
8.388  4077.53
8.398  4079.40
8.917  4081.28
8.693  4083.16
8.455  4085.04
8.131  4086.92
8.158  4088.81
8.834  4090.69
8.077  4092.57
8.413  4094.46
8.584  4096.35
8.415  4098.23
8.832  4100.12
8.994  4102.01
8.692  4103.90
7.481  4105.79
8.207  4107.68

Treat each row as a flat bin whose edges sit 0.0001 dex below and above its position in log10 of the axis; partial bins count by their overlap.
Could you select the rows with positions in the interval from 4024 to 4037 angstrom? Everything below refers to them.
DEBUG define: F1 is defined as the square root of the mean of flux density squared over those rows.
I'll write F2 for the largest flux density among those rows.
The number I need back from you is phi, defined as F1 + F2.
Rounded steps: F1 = 8.14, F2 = 8.747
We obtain 16.9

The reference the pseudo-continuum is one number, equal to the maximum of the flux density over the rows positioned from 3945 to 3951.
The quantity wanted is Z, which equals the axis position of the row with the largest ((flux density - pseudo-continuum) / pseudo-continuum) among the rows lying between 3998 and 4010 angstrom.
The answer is 4001.26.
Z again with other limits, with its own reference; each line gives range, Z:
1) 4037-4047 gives 4042.00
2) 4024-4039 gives 4028.99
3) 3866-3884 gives 3881.47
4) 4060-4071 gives 4062.53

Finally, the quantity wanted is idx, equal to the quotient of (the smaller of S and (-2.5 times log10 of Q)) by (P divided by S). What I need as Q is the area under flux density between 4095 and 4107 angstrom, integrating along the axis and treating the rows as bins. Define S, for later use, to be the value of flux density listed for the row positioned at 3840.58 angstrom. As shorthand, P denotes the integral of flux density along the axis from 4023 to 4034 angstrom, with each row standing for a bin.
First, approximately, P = 91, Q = 102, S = 10.13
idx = -0.557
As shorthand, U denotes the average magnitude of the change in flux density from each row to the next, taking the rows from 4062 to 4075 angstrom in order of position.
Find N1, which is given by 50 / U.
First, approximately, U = 0.49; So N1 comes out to 102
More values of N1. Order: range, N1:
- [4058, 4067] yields 84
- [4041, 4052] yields 98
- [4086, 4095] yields 111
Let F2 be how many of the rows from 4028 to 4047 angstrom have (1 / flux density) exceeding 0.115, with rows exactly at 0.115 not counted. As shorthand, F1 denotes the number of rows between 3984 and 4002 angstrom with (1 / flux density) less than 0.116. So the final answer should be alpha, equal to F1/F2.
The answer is 0.9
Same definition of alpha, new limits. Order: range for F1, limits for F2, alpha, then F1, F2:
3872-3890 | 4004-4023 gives 1.7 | 10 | 6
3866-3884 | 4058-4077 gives 1.7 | 10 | 6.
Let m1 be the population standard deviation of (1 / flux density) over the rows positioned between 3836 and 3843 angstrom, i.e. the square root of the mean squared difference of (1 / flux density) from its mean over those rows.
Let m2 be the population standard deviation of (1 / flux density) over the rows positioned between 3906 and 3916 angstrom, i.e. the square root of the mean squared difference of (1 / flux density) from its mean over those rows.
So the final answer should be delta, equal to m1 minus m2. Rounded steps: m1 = 0.007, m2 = 0.0046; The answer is 0.002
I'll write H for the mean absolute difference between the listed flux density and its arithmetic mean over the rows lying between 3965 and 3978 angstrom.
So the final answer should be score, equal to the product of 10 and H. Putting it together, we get 2.0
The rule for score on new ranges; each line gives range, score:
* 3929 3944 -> 5.4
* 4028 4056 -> 2.9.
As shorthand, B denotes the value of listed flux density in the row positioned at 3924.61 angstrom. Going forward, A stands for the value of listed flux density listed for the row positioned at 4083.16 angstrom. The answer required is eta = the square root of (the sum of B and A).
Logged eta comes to 4.32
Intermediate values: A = 8.693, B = 9.969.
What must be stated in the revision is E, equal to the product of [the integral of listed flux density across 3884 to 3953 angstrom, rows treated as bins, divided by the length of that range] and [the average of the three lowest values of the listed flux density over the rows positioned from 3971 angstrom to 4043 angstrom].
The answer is 73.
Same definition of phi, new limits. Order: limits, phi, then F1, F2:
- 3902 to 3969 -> 20.3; 9.48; 10.78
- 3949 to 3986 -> 18.6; 8.91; 9.733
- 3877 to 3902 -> 20.3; 9.65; 10.68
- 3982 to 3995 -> 18.3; 8.94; 9.336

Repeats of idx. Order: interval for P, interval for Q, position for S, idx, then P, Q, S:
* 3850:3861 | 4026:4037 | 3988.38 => -0.391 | 114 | 90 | 9.105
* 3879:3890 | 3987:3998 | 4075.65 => -0.423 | 107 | 97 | 9.108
